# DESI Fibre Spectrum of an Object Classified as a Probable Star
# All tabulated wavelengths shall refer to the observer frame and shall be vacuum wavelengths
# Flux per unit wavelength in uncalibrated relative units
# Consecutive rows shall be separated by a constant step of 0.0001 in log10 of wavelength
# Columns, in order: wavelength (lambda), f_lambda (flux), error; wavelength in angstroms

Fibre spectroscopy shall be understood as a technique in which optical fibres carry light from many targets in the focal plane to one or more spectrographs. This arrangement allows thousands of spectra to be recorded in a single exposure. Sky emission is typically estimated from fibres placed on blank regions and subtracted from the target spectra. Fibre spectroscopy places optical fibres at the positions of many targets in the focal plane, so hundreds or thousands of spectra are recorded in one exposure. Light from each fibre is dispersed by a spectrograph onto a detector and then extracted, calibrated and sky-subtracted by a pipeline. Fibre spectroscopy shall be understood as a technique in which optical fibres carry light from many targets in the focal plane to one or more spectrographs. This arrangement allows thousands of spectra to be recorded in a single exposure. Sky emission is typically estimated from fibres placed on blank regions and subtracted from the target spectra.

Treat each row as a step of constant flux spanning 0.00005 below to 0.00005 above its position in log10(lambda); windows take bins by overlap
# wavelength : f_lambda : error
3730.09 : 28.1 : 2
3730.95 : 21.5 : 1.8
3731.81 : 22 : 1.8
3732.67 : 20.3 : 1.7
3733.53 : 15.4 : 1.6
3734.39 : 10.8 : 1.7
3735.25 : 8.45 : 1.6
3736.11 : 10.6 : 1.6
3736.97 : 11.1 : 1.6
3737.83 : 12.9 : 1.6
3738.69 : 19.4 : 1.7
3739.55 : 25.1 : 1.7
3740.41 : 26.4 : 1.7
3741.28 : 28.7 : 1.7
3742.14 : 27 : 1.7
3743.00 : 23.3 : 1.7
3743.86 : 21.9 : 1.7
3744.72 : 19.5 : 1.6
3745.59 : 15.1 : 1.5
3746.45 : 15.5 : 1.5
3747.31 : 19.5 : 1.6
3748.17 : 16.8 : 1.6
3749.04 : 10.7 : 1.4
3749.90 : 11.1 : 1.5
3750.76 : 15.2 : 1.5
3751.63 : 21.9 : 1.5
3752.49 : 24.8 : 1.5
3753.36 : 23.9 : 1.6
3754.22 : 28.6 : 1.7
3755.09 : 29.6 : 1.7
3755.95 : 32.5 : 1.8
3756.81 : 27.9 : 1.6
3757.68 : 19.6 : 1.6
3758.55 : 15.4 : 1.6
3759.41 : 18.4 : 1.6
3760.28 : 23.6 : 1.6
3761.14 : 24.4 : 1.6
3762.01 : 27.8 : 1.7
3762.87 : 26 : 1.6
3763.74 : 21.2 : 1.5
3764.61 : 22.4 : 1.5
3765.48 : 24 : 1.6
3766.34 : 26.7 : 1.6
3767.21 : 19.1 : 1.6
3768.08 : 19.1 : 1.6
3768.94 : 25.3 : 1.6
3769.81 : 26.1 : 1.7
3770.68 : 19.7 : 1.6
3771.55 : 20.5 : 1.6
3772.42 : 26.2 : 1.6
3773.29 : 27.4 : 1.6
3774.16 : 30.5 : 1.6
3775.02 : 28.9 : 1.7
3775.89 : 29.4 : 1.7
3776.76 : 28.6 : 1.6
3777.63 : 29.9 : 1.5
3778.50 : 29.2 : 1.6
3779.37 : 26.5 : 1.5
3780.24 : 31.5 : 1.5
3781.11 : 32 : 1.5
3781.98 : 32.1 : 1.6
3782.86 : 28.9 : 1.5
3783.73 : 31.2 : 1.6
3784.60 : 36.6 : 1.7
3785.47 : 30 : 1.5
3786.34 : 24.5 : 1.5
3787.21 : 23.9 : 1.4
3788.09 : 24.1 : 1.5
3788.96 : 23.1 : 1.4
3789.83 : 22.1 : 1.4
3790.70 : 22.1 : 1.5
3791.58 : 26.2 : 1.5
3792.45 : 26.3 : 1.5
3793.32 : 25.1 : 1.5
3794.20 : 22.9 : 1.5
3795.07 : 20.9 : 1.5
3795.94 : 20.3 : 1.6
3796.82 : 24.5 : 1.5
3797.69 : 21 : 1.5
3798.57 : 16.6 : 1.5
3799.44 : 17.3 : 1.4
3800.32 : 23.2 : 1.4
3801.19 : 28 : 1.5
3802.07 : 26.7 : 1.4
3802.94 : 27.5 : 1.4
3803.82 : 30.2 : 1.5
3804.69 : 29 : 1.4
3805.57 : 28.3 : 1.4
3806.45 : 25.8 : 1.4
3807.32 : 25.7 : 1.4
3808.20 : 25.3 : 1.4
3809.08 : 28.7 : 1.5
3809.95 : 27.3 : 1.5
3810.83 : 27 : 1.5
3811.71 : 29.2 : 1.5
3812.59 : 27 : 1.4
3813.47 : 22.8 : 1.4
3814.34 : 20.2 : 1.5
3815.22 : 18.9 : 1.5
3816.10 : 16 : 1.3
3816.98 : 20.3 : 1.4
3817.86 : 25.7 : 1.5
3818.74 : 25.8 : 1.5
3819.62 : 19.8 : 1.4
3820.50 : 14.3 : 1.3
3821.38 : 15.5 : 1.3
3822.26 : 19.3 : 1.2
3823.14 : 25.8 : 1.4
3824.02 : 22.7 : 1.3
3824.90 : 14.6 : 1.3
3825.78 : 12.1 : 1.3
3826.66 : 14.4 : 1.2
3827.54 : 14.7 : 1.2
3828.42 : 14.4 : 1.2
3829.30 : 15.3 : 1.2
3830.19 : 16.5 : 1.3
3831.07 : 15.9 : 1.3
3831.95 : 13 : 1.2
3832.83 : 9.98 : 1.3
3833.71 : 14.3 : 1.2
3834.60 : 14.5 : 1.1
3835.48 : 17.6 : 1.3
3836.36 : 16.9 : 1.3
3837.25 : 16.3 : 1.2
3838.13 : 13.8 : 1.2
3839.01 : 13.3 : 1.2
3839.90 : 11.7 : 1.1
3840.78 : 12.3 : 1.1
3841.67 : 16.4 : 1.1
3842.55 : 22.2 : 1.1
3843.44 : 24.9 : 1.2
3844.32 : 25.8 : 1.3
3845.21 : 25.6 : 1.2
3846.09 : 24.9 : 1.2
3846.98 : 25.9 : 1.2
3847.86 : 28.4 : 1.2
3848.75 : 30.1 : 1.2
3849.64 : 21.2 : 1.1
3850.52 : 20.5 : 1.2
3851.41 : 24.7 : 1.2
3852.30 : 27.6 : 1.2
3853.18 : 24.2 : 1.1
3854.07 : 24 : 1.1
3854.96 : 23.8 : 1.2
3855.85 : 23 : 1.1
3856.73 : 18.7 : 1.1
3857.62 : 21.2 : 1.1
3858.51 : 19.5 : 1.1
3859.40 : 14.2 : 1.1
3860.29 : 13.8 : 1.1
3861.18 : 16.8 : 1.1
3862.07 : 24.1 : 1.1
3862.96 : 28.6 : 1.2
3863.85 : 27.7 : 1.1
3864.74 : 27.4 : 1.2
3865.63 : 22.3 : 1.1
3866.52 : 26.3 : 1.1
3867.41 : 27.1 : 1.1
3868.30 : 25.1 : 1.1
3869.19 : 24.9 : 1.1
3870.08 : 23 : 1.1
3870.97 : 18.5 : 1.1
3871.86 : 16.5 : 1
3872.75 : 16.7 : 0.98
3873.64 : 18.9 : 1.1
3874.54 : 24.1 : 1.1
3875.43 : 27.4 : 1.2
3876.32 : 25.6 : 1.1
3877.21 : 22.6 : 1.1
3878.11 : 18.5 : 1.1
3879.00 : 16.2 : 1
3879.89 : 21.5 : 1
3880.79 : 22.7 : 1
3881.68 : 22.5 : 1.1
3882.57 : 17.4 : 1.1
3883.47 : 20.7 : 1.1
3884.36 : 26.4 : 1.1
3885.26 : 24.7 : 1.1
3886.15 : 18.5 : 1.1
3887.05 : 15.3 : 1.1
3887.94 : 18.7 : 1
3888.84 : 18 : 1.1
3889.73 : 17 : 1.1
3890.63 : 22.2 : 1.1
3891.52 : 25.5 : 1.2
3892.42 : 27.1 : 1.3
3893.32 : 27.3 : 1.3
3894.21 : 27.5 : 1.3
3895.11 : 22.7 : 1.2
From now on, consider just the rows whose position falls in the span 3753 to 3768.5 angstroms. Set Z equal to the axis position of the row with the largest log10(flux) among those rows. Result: 3755.95 angstroms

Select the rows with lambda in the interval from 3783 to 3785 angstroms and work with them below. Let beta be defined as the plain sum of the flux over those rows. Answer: 67.8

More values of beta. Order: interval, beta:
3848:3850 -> 51.3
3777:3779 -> 59.1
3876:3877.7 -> 48.2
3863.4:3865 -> 55.1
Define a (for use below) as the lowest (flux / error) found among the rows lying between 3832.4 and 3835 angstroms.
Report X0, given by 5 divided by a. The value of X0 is 0.65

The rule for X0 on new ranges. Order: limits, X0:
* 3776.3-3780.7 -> 0.28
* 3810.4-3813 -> 0.28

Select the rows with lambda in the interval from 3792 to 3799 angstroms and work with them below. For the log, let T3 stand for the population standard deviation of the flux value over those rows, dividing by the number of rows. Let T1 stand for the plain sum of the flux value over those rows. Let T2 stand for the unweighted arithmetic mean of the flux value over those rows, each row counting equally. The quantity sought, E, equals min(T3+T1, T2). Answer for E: 22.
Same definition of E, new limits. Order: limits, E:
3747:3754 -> 18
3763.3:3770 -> 23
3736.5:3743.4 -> 22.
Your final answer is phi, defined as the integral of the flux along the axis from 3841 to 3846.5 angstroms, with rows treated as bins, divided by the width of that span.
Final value 22.8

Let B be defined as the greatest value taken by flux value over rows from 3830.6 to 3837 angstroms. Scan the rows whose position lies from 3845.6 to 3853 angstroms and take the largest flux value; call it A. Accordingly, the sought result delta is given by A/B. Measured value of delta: 1.71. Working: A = 30.1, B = 17.6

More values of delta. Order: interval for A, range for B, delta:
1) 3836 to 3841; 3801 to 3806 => 0.56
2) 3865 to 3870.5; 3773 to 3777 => 0.89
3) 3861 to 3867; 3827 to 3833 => 1.73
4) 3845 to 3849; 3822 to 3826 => 1.17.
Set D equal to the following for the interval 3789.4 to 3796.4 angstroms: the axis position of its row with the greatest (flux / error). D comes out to 3792.45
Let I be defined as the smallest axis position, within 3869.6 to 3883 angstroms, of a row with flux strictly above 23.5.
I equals 3874.54 angstroms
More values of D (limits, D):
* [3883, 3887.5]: 3884.36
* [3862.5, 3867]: 3863.85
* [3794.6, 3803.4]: 3802.94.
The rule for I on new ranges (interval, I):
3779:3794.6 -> 3779.37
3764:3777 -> 3765.48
